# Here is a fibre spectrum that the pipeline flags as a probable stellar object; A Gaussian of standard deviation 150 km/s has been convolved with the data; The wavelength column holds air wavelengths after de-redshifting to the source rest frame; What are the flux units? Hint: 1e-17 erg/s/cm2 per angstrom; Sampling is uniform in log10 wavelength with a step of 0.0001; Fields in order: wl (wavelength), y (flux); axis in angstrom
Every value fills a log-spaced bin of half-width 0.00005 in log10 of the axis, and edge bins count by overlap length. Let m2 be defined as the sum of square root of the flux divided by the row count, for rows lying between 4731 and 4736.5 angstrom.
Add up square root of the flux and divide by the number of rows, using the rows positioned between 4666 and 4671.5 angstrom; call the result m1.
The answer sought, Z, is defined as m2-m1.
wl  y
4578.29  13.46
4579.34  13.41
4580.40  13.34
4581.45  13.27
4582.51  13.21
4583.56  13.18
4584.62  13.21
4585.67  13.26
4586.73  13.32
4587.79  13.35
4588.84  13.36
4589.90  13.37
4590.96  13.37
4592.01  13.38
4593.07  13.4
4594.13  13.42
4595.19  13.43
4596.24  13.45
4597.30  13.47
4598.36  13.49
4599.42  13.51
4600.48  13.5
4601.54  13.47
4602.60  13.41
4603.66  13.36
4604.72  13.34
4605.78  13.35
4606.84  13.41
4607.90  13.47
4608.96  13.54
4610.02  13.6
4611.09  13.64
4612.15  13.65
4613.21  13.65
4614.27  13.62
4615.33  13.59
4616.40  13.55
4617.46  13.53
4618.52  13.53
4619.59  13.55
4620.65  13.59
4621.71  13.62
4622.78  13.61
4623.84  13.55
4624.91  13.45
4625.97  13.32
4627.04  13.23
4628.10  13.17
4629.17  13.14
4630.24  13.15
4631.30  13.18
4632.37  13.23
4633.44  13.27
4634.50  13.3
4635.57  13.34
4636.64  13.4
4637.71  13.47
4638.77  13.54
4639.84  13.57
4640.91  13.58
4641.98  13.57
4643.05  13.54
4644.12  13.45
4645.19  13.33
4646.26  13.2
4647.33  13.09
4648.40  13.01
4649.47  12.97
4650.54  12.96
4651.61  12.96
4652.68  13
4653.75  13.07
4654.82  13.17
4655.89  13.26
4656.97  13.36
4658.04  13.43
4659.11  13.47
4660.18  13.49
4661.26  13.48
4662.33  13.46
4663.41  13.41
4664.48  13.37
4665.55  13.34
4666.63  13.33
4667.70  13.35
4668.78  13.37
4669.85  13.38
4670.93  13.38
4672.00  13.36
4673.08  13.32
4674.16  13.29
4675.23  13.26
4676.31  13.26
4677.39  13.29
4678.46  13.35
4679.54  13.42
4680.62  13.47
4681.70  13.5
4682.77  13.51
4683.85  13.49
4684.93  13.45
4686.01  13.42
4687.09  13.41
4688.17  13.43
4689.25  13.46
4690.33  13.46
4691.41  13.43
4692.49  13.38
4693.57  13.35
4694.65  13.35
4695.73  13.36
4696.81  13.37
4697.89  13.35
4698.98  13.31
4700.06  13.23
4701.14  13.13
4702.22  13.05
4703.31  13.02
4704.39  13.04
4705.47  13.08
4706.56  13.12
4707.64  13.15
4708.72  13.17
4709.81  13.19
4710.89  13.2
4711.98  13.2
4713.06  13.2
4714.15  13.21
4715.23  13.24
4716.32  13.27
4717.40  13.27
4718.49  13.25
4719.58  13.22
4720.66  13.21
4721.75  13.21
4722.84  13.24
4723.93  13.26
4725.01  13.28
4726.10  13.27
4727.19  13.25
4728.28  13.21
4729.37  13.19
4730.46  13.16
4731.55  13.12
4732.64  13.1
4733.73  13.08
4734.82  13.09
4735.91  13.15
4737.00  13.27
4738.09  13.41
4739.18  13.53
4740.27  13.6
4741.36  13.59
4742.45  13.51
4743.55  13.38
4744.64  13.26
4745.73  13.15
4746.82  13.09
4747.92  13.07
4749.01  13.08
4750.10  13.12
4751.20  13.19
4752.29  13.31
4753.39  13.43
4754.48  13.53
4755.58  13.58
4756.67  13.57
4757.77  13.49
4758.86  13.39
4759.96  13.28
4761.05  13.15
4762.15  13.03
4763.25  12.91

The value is -0.035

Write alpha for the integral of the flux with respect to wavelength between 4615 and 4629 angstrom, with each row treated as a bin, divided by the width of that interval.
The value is 13.5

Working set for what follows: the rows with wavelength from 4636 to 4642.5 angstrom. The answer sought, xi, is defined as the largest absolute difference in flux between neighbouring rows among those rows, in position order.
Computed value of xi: 0.07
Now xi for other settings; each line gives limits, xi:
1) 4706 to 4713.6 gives 0.03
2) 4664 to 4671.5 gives 0.03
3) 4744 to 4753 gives 0.12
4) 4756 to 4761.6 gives 0.13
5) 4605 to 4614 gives 0.07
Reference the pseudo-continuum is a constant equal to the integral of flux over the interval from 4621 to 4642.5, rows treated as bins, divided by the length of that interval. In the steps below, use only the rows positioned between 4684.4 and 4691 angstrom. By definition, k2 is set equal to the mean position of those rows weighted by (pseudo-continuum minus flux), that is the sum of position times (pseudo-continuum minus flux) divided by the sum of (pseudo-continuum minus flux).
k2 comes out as 4687.9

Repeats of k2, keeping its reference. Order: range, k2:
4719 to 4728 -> 4723.0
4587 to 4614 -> 4607.6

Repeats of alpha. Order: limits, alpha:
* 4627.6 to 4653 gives 13.3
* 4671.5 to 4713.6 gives 13.3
